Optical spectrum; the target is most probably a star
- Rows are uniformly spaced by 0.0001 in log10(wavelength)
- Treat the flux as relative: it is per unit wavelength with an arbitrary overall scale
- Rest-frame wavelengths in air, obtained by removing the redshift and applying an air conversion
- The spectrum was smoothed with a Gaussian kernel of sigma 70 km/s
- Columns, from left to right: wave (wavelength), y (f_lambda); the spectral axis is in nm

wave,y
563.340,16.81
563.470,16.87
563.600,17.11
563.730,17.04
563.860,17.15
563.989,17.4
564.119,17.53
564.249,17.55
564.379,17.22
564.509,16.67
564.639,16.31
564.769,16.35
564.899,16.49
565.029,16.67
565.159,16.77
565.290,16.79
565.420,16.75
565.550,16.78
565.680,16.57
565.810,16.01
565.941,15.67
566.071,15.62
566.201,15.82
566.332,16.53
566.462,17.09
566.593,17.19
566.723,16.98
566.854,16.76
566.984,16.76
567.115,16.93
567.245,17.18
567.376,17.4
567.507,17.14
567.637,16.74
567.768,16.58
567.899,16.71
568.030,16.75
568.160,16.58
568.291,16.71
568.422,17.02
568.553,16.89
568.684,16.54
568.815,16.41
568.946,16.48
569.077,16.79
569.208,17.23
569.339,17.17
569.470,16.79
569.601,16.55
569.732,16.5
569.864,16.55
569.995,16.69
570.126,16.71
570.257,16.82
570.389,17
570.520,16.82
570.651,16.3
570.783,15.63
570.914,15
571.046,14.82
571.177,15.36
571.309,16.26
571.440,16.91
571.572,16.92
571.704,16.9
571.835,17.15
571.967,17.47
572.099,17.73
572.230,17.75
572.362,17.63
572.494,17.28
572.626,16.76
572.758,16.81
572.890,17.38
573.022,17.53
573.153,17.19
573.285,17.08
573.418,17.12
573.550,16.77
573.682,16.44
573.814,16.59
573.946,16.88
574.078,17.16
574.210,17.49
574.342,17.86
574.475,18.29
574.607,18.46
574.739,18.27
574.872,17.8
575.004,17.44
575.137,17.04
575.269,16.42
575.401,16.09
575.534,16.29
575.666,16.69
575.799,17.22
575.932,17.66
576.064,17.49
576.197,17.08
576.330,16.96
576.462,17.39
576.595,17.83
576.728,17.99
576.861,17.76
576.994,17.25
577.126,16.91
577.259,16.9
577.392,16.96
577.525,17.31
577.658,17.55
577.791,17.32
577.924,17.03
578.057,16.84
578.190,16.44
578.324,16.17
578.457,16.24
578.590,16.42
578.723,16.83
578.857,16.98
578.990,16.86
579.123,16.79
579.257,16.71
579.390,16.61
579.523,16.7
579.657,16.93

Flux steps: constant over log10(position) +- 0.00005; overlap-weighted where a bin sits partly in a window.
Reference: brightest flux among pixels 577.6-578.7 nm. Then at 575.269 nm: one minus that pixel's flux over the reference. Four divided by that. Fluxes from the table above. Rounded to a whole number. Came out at 62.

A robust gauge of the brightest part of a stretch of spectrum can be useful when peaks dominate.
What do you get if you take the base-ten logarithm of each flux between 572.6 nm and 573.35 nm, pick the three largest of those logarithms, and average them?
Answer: 1.24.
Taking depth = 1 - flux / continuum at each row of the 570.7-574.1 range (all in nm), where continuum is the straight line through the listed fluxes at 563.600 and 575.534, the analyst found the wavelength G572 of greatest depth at 571.046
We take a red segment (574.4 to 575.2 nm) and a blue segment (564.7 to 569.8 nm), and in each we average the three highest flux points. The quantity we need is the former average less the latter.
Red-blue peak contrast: 1.1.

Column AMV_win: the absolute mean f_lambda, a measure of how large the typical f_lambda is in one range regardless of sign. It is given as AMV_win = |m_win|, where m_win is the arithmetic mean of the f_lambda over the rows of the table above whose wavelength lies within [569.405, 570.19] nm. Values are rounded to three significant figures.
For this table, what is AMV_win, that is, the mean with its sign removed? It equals 16.6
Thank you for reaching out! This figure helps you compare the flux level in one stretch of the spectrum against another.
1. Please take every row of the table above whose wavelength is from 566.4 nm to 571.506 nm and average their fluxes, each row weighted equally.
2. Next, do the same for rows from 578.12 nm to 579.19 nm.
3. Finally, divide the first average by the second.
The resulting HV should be 1.00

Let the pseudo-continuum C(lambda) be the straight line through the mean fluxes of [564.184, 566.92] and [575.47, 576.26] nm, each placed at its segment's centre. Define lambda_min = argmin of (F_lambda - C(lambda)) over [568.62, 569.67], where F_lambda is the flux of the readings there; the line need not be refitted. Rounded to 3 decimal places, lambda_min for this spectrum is 568.815 nm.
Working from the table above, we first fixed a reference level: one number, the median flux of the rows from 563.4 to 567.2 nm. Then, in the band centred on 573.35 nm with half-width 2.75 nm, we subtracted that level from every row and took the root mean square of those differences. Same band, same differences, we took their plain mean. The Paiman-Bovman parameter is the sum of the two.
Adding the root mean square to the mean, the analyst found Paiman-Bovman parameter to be 1.04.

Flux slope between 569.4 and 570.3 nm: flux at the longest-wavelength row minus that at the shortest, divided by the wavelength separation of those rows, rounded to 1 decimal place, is 0.0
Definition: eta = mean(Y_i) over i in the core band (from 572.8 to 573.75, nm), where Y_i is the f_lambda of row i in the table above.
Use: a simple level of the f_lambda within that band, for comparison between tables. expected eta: 17.07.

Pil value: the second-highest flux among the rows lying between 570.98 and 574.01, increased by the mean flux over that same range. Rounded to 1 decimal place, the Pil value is 34.6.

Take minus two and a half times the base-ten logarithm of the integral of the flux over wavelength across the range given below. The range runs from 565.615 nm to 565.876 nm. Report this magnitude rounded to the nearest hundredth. -1.57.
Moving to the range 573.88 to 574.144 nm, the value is -1.63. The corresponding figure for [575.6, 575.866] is -1.63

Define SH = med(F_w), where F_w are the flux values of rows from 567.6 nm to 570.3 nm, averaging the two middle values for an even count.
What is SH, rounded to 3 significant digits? 16.7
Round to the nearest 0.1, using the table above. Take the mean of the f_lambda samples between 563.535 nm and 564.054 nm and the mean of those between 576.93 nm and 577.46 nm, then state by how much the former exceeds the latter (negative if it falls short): 0.2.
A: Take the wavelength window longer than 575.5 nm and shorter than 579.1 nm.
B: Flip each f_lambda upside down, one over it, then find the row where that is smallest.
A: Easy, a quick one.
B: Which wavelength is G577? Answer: 576.728 nm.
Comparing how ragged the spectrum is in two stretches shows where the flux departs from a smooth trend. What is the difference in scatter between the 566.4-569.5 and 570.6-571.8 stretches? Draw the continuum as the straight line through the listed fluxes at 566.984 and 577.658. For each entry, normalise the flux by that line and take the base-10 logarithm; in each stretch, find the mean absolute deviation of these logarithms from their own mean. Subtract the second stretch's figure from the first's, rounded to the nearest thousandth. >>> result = -0.013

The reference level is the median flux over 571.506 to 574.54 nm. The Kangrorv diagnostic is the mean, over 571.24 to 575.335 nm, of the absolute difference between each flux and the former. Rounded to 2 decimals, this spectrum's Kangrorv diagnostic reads 0.44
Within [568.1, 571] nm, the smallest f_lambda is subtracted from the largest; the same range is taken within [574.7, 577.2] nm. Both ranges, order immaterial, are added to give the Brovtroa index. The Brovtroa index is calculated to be 4.4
